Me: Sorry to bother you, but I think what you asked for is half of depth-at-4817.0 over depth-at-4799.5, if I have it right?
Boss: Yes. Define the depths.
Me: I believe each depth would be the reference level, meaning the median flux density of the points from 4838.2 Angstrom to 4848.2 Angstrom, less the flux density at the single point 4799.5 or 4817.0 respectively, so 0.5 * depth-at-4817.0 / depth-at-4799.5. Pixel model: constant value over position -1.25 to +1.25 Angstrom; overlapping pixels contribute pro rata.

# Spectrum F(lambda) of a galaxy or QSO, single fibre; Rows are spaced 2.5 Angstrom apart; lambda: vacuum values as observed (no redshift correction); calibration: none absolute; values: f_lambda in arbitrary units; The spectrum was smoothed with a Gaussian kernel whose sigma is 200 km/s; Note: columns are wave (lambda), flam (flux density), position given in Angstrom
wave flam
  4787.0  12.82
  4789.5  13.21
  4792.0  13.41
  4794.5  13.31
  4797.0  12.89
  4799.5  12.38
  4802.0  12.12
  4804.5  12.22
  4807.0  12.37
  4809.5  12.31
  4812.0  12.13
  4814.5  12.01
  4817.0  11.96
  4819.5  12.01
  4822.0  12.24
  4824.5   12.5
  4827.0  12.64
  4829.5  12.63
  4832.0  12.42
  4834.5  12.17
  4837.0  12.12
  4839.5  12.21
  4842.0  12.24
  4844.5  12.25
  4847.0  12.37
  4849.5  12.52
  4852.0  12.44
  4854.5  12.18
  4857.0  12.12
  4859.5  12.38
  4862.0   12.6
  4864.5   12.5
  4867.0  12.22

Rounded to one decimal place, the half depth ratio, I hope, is -1.1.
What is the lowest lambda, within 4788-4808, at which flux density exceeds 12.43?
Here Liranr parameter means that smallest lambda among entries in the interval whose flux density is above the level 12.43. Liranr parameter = 4789.5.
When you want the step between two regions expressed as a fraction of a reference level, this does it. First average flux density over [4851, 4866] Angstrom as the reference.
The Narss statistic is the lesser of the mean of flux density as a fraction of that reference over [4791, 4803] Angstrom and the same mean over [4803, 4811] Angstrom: 0.99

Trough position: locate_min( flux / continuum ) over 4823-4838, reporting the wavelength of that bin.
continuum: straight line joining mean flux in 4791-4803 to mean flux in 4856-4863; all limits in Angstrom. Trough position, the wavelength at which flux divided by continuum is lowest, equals 4837.0 Angstrom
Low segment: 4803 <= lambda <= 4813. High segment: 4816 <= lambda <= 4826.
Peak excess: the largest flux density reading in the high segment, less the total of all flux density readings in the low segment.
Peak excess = -36.5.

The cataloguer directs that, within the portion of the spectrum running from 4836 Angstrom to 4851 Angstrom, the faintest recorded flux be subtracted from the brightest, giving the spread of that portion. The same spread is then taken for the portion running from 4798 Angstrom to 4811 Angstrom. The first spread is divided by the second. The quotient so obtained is 1.5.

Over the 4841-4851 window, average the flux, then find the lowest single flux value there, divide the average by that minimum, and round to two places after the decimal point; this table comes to 1.01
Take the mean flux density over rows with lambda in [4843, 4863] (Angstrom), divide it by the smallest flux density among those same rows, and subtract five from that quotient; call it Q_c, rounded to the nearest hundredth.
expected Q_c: -3.98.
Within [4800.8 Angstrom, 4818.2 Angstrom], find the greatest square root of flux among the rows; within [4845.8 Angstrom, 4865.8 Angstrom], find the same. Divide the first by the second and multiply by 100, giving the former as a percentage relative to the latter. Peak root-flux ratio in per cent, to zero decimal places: 99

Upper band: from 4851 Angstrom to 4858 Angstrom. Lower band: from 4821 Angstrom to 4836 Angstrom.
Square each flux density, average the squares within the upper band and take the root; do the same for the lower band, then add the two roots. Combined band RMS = 24.7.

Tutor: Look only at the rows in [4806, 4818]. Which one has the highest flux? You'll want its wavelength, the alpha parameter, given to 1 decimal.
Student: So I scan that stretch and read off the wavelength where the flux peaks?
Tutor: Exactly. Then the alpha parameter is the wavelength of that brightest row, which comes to 4807.0 Angstrom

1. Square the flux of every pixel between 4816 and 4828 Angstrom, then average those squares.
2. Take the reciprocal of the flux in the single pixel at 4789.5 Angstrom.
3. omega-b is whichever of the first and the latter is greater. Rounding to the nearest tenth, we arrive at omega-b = 150.6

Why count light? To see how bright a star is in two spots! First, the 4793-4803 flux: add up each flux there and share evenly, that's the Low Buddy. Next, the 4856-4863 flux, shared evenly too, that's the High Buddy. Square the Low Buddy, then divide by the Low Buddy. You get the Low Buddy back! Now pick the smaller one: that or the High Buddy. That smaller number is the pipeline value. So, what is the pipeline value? 12.37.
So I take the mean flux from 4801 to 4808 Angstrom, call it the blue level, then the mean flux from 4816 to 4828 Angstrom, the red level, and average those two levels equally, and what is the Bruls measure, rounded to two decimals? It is 12.25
